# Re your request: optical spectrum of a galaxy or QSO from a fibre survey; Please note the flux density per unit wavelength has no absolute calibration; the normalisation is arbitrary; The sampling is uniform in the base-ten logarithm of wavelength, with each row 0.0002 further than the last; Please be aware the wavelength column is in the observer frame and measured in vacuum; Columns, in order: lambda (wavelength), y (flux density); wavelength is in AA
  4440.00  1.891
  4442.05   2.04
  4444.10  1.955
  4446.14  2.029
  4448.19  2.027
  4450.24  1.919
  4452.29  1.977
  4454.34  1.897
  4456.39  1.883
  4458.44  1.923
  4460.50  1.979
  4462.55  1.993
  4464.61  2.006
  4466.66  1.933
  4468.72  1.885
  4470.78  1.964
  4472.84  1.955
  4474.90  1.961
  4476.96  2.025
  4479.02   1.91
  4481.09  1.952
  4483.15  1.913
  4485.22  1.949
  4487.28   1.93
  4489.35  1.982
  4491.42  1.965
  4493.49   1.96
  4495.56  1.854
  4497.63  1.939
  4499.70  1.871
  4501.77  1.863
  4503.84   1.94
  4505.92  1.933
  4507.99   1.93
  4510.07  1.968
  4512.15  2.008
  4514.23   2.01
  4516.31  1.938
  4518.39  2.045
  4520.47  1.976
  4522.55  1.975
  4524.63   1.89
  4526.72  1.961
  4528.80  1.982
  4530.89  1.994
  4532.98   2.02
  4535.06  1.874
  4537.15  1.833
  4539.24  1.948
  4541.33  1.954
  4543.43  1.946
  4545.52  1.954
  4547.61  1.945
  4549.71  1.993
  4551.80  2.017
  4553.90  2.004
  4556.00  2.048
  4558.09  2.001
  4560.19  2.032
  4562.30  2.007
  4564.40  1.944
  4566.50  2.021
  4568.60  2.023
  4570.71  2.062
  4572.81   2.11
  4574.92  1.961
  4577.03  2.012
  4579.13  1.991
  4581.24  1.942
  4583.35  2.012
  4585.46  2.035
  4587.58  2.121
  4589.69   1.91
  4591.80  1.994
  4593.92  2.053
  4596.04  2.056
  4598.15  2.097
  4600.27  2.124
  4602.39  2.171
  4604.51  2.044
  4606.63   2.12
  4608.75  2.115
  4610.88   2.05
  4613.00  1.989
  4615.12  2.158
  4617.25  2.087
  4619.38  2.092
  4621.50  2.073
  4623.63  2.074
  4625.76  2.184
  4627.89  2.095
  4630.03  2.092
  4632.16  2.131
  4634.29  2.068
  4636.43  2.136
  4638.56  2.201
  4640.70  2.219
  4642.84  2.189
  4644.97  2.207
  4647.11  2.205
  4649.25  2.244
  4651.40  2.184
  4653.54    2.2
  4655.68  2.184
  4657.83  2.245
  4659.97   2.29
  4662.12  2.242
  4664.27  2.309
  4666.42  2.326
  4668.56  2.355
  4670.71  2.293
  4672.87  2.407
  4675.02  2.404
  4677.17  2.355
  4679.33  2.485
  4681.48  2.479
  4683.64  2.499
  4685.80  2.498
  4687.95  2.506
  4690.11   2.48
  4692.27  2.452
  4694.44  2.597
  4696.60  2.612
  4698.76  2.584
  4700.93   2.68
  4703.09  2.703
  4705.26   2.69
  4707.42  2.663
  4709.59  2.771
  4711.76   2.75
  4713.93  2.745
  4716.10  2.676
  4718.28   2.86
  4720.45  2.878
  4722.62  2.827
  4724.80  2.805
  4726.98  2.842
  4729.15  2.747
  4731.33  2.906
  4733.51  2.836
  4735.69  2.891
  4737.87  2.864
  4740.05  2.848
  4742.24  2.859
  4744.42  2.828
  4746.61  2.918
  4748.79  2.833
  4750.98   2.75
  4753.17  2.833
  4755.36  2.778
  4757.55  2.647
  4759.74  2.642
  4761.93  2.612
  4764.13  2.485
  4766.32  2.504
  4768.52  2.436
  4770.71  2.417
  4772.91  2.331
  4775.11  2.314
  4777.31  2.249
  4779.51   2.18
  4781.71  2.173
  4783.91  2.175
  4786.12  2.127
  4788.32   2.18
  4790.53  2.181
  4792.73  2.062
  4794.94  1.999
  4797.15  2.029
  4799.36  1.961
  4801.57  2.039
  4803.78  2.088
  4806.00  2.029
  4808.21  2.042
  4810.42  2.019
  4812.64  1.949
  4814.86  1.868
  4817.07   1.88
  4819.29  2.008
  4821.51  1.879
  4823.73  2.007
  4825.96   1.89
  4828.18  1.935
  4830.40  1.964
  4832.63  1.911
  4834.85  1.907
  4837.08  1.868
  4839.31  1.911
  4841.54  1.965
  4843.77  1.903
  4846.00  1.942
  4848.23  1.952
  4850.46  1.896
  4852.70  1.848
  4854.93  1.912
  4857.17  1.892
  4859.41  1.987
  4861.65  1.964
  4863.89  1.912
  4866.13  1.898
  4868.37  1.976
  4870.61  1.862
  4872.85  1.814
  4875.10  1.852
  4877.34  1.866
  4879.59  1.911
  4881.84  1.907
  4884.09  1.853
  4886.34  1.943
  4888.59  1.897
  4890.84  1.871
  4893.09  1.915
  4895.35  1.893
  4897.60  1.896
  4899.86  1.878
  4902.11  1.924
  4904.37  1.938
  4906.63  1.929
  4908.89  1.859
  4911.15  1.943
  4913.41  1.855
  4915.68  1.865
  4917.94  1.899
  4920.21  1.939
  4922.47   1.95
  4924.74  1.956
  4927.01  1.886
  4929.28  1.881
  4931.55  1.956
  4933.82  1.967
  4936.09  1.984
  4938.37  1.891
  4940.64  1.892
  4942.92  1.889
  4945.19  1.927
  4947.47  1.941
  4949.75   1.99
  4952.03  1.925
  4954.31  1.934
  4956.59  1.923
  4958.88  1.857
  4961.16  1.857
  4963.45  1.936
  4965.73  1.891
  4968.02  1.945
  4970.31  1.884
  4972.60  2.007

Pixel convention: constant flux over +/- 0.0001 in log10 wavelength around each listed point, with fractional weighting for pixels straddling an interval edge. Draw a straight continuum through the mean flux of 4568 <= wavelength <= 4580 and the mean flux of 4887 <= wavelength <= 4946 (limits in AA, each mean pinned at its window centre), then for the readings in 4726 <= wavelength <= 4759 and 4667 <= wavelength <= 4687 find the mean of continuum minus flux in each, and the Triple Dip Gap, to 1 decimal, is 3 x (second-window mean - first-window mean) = 1.3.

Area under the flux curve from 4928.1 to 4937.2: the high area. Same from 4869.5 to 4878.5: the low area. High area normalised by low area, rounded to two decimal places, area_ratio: 1.07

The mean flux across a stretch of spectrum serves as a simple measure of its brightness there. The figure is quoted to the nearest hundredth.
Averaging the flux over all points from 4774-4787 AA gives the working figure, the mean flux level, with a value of 2.20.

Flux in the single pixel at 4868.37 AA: 1.976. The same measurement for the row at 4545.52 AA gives 1.954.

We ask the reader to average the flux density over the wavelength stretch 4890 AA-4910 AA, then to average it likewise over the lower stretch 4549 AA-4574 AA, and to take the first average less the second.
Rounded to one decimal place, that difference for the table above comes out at -0.1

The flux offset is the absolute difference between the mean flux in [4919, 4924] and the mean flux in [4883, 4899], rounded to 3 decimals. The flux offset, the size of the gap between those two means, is 0.049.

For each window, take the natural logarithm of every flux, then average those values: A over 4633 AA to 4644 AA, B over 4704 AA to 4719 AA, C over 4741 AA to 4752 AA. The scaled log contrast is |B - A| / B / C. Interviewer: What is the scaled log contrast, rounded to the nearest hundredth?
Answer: 0.22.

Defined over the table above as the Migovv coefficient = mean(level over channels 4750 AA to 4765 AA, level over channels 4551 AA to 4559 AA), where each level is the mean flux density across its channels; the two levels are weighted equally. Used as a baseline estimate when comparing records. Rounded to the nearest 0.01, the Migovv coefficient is 2.35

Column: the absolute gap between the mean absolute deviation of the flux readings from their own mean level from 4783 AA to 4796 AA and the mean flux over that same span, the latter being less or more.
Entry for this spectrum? 2.1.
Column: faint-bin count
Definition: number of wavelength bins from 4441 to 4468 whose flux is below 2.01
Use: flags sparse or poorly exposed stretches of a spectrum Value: 10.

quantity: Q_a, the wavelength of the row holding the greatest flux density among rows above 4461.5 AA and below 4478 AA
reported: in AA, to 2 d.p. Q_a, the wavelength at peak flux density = 4476.96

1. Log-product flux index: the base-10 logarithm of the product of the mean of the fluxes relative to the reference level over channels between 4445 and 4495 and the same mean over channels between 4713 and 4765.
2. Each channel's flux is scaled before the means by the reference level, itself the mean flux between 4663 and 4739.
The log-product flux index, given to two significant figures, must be -0.10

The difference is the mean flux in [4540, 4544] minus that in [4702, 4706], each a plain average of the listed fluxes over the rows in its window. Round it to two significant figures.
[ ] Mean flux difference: -0.75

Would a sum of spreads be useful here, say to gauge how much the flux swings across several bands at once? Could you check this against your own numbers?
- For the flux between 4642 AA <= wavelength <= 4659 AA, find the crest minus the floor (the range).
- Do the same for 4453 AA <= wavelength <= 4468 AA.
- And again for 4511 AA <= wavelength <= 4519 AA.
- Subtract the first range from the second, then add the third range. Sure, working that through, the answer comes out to 0.17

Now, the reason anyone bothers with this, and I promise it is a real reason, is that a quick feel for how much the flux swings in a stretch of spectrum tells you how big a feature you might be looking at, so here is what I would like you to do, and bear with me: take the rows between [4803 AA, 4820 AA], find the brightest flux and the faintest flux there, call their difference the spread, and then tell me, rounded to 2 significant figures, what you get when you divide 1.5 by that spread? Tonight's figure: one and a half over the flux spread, 6.8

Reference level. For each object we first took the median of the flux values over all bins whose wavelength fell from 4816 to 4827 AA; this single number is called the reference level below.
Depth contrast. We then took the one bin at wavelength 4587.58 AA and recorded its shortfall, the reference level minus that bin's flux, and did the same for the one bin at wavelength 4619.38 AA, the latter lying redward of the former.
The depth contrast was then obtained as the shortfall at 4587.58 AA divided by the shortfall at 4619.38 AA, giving 1.1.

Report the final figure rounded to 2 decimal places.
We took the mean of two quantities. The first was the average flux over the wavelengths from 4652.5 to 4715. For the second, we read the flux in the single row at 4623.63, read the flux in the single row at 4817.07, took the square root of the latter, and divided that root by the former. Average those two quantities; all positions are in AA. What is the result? 1.57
